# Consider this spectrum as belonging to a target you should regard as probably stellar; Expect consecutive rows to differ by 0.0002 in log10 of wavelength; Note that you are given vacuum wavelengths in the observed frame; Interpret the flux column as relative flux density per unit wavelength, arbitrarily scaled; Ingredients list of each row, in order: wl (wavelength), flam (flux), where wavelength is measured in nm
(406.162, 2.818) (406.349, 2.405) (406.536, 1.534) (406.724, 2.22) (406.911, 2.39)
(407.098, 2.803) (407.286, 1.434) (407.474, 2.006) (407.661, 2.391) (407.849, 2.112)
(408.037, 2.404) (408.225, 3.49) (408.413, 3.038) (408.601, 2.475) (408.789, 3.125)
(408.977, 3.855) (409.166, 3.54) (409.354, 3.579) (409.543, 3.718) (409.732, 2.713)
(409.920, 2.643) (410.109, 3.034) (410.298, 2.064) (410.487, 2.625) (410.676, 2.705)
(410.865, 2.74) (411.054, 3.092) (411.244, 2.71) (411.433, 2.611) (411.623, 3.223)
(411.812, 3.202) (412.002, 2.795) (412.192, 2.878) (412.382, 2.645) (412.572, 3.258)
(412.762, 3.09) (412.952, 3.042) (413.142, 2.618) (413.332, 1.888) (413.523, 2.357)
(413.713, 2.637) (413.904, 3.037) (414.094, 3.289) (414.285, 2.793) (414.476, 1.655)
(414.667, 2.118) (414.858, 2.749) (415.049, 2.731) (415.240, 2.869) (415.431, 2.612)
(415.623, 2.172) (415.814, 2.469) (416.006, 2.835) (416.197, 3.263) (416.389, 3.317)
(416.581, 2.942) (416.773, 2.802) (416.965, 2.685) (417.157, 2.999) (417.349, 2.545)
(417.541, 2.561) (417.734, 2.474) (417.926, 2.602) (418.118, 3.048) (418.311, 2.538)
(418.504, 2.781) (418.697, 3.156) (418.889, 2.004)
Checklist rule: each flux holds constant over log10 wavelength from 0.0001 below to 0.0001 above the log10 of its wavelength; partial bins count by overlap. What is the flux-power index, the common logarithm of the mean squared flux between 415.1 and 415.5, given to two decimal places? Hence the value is 0.88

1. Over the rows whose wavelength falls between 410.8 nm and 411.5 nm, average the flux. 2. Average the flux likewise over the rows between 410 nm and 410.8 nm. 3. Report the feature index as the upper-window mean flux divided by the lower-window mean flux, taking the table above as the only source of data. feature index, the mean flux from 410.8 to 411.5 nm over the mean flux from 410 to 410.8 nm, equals 1.07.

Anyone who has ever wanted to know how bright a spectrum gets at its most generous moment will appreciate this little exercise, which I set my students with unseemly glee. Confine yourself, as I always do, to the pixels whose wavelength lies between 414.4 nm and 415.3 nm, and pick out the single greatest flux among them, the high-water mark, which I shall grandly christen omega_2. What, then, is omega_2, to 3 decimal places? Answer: 2.869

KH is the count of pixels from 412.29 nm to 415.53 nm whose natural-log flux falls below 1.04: 11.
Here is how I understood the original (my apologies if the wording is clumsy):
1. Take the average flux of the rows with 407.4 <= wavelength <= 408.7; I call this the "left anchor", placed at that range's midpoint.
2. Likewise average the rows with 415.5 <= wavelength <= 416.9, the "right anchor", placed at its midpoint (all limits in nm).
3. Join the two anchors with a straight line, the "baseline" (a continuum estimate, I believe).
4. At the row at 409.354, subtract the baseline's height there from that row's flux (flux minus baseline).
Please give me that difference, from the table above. 1.0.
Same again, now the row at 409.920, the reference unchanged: 0.0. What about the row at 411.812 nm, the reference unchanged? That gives 0.5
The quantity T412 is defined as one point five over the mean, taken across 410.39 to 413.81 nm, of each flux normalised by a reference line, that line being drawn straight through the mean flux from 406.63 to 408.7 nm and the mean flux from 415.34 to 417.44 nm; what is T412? 1.41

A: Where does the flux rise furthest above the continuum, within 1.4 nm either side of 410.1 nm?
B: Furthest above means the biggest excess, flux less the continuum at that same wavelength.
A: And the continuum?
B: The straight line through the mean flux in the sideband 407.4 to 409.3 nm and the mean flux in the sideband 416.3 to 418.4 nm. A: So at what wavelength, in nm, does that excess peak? 408.977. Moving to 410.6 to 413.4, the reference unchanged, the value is 412.572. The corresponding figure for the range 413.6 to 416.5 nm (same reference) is 416.389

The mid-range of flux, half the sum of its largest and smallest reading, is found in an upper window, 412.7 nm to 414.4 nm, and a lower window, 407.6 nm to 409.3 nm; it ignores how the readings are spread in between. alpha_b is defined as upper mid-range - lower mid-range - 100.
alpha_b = -100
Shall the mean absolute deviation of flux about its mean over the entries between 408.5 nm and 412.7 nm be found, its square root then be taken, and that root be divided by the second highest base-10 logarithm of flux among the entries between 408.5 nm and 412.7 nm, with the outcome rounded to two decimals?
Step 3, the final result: 1.05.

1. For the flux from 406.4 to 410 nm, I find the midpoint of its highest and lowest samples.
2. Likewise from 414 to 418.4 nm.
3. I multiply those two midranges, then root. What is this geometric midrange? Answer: 2.56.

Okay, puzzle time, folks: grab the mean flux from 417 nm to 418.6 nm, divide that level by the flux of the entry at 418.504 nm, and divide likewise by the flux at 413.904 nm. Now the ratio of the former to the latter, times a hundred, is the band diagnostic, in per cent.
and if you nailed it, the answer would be 109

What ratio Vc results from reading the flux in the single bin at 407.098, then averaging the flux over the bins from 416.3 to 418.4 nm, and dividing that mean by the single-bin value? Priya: 0.99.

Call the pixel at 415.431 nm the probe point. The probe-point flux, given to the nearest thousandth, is 2.612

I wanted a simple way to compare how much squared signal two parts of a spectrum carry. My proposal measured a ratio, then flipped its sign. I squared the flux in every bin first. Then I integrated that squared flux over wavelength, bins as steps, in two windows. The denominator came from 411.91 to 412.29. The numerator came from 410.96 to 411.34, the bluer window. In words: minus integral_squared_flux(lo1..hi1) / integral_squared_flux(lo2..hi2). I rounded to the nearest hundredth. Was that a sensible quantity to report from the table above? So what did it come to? -1.05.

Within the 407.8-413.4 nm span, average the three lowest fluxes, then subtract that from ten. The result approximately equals 7.98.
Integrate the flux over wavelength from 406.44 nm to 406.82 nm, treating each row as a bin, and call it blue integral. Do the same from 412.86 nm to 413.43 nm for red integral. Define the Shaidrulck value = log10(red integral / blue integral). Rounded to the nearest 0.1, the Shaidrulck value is 0.3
